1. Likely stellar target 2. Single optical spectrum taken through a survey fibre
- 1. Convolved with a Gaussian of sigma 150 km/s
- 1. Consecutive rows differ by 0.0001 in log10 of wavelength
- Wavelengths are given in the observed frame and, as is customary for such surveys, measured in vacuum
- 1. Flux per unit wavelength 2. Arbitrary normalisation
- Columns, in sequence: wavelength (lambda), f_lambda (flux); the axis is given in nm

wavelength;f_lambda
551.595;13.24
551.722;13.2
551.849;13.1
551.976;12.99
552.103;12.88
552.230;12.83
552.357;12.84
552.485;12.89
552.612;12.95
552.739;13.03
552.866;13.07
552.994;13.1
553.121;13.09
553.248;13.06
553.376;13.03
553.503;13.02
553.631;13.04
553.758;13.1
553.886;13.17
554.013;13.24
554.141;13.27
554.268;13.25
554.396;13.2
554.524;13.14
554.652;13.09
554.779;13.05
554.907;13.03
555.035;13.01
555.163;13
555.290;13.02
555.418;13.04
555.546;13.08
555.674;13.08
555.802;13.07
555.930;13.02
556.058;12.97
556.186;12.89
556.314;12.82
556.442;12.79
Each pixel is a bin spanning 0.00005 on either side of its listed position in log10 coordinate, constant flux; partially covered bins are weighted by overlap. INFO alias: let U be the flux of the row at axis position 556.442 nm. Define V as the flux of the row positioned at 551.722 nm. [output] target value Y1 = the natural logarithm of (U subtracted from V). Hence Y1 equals -0.9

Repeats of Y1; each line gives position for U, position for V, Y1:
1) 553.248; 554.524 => -2.5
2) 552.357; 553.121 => -1.4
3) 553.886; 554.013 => -2.7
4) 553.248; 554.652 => -3.5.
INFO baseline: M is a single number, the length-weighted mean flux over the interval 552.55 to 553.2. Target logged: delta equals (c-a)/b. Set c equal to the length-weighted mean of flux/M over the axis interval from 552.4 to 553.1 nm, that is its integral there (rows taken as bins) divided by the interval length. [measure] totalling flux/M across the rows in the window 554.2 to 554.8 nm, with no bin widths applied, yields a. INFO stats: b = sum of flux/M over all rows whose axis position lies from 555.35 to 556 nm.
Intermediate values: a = 5.03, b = 5.00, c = 1.00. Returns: -0.808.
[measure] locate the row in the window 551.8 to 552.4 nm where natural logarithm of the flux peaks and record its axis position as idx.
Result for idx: 551.849 nm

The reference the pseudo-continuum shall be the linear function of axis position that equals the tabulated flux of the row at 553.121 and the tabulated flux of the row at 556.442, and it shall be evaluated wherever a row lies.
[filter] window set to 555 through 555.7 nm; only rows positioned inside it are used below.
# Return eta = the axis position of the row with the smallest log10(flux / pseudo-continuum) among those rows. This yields 555.035 nm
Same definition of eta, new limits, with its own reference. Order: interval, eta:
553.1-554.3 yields 553.376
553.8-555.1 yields 555.035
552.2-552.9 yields 552.230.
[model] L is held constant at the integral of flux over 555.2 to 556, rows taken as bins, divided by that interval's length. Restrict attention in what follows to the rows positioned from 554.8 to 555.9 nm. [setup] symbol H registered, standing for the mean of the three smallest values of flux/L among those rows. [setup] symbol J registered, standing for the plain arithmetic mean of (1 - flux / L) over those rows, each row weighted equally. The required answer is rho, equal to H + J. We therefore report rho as 0.9976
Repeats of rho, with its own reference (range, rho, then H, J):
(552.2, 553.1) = 0.9919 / 0.984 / 0.008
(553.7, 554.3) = 0.9972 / 1.009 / -0.011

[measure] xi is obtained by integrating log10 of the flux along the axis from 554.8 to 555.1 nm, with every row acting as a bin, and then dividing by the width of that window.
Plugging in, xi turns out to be 1.112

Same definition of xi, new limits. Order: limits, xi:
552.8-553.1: 1.117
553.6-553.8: 1.119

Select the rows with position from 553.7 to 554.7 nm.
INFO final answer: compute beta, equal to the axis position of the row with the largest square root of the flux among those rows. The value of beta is 554.141 nm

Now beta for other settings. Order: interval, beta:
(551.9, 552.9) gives 552.866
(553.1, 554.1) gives 554.013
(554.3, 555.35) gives 554.396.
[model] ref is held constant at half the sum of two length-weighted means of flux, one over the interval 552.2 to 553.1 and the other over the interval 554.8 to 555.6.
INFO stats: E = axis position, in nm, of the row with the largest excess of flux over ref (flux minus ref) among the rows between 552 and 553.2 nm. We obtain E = 552.994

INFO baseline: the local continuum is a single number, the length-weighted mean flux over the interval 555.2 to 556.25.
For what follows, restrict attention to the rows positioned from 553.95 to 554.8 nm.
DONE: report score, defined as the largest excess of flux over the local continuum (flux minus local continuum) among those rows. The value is 0.241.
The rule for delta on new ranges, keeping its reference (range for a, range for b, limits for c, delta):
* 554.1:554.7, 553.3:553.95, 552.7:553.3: -0.809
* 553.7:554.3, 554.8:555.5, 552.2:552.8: -0.816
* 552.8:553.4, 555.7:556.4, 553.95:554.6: -0.805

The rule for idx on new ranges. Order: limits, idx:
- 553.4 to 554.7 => 554.141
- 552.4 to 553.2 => 552.994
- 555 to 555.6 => 555.546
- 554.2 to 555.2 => 554.268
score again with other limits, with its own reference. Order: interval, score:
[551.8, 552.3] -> 0.071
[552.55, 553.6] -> 0.071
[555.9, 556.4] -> -0.009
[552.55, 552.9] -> 0.041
